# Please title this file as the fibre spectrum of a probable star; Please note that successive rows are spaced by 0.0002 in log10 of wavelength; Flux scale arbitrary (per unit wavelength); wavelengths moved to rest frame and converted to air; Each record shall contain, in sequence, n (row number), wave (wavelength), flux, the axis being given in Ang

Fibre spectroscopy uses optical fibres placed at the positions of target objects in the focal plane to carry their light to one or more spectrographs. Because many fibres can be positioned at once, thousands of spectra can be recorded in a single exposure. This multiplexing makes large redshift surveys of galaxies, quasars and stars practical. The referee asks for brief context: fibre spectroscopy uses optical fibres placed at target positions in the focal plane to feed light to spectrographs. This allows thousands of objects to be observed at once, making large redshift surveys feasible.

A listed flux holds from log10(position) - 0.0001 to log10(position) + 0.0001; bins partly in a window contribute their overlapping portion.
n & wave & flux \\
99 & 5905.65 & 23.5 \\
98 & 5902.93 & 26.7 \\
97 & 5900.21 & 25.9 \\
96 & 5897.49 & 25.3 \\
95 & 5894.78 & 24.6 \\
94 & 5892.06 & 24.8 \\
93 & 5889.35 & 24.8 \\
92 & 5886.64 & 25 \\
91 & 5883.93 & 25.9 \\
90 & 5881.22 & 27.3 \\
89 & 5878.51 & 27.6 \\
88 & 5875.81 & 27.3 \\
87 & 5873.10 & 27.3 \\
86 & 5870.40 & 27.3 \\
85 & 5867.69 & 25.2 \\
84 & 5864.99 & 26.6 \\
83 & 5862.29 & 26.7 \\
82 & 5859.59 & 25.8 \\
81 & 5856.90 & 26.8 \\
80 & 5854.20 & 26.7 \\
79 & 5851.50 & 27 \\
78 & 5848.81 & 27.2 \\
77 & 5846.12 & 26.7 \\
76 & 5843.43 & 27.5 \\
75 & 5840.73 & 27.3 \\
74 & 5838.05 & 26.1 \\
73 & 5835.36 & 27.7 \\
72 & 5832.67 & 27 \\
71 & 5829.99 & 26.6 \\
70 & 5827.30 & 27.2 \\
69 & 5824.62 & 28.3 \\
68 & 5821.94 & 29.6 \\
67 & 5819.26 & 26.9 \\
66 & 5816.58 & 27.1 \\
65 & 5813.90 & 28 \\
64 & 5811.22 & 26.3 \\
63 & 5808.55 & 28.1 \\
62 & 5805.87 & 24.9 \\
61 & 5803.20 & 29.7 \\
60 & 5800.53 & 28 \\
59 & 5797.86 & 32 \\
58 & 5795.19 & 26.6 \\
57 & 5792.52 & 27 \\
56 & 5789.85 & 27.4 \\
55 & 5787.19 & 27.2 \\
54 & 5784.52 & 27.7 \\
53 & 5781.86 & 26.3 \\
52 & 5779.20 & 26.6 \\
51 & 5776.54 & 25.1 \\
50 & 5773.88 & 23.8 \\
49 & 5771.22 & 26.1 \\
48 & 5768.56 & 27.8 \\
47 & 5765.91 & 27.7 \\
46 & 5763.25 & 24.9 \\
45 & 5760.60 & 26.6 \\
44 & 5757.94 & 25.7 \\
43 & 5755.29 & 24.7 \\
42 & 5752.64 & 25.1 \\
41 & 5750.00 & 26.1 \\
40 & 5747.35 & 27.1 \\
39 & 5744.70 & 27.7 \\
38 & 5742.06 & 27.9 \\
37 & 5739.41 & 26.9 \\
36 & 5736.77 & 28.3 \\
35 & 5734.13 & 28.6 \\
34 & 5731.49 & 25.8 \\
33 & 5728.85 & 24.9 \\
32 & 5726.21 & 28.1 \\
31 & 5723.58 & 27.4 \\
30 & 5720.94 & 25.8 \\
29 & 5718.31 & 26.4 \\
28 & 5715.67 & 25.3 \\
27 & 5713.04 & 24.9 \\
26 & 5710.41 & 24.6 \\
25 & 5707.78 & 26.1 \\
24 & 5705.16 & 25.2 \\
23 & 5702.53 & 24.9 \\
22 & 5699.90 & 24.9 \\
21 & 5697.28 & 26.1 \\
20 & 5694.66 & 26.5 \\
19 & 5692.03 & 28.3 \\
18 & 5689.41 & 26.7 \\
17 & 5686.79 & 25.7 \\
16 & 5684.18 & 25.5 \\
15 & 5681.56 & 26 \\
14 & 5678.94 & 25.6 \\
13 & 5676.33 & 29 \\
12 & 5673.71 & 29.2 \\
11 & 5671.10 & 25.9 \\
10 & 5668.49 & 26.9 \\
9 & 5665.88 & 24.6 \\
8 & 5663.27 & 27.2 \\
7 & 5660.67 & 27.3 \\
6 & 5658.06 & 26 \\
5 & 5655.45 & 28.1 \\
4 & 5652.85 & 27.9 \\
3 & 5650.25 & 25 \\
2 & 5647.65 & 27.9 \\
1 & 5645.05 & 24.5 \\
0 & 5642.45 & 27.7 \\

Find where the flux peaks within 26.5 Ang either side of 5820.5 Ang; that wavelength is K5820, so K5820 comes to 5797.86 Ang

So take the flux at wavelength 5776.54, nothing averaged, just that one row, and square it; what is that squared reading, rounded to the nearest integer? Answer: 630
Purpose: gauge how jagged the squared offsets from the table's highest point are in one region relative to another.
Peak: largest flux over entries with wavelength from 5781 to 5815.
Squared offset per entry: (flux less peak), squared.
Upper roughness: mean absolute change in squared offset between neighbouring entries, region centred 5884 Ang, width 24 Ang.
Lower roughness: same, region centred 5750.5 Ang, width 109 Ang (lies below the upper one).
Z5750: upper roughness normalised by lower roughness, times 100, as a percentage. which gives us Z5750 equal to 39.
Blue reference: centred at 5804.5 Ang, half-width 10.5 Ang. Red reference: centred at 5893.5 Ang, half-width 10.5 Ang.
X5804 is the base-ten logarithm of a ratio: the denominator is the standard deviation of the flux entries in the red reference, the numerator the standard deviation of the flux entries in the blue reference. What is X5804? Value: 0.48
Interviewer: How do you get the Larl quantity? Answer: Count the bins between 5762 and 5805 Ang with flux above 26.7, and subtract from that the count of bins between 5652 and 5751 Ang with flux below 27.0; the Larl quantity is -15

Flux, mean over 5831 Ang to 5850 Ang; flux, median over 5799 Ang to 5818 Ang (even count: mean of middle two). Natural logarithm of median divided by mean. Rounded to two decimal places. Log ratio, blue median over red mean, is 0.03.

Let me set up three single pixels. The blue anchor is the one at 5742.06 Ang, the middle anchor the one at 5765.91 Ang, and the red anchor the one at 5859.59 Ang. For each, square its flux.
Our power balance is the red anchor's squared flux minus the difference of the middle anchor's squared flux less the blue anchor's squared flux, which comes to 677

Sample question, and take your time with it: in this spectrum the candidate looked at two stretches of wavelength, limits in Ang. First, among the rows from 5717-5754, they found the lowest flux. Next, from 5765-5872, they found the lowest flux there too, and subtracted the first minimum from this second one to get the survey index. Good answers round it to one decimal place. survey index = -1.1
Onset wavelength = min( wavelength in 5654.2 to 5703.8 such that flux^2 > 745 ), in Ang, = 5655.45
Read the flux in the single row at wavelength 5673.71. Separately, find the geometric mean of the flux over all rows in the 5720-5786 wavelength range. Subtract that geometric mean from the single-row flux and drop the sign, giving 2.7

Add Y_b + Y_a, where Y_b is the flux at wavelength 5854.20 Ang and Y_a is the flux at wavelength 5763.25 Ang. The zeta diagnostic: 51.6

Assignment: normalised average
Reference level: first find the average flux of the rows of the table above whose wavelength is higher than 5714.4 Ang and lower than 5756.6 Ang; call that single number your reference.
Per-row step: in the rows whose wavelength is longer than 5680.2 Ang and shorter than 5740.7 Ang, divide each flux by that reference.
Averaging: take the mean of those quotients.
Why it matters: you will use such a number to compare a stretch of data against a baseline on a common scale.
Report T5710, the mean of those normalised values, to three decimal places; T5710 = 0.984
